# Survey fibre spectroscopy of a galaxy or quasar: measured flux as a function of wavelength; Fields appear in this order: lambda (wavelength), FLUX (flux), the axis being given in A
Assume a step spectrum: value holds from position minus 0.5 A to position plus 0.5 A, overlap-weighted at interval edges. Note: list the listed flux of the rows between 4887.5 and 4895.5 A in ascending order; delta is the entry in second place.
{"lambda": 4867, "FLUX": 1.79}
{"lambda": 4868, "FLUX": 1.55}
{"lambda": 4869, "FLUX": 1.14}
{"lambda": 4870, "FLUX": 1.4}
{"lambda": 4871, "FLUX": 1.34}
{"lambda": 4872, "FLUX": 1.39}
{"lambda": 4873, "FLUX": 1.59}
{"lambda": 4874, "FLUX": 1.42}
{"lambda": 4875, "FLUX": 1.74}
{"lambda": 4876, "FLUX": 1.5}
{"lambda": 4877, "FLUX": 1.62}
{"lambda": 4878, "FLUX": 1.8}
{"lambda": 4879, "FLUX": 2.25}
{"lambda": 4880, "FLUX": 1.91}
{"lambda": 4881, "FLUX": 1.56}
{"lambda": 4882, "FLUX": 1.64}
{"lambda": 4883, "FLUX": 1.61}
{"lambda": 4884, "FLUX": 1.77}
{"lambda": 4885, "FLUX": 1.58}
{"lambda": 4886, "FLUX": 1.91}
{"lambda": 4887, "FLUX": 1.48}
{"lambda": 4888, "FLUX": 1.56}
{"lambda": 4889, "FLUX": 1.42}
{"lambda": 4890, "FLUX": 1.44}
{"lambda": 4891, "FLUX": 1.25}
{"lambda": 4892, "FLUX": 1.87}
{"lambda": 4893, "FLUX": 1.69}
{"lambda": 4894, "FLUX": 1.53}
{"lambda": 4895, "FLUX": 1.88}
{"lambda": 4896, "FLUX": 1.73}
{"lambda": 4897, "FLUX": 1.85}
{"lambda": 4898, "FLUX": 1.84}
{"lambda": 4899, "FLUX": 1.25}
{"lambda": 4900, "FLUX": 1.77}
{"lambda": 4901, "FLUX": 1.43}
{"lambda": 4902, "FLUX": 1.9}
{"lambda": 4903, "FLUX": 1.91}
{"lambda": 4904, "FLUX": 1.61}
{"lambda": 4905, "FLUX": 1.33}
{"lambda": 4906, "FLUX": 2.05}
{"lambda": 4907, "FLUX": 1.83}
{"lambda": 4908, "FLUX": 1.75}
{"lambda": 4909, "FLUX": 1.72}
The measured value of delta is 1.42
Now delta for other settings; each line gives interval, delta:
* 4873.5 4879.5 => 1.5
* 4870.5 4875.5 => 1.39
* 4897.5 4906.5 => 1.33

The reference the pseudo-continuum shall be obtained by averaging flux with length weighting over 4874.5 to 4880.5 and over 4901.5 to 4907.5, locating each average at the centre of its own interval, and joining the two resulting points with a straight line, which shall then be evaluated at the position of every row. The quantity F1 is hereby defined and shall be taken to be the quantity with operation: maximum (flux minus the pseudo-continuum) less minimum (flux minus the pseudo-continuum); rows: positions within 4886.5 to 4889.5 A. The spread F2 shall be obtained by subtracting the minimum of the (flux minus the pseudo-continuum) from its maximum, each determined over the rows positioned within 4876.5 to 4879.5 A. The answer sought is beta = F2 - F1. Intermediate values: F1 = 0.14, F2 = 0.63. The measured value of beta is 0.49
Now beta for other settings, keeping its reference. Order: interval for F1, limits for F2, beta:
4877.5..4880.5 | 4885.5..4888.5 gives -0.02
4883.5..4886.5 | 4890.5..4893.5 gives 0.29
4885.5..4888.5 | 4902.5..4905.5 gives 0.15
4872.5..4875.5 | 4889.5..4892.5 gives 0.30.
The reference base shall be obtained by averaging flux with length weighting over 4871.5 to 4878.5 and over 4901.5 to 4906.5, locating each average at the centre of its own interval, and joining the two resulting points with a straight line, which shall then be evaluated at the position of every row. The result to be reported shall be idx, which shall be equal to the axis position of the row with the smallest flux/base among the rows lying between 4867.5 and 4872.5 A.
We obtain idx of 4869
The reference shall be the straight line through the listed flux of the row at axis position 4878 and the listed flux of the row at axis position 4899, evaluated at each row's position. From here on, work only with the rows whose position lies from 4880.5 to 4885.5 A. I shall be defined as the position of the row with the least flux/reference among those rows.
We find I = 4881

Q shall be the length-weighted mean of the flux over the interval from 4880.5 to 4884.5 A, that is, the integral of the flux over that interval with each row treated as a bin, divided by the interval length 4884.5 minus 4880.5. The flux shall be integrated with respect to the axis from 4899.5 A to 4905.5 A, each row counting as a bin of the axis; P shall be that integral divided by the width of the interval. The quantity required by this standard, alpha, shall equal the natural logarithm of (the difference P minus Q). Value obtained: -4.3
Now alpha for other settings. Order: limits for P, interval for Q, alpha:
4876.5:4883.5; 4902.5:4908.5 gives -3.8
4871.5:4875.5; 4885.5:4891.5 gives -3.7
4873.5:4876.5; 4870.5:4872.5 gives -1.7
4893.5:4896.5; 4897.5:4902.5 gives -2.6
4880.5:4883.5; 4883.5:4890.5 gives -4.7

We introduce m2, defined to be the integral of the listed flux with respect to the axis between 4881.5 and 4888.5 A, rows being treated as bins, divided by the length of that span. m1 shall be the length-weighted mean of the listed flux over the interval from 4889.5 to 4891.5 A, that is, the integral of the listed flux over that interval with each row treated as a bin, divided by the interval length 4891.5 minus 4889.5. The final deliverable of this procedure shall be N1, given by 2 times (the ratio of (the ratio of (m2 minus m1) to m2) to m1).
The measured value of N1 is 0.27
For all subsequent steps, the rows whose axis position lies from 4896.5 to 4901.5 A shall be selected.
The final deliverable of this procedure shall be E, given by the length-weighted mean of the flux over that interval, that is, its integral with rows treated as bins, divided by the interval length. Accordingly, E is 1.63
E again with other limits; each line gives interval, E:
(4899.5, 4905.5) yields 1.66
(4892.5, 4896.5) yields 1.71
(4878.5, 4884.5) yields 1.79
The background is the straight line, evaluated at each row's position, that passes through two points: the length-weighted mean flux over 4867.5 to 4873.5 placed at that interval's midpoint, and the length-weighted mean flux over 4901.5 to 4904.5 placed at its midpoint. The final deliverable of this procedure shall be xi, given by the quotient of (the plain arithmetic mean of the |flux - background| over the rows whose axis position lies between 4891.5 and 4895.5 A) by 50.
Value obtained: 0.0027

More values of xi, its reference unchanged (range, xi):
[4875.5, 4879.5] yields 0.0061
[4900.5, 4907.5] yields 0.0043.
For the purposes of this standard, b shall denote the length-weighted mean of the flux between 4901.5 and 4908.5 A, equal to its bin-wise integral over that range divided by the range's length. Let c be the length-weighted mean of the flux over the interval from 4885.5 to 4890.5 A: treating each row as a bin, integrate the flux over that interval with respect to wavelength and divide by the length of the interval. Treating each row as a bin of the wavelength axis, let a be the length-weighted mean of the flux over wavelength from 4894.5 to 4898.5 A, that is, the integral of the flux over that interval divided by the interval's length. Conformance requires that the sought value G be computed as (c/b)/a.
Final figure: 0.48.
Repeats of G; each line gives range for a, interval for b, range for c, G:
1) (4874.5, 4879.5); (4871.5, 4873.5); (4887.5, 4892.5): 0.57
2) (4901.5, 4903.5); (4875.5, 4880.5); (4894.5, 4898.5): 0.53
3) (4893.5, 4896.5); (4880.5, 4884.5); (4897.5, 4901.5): 0.56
